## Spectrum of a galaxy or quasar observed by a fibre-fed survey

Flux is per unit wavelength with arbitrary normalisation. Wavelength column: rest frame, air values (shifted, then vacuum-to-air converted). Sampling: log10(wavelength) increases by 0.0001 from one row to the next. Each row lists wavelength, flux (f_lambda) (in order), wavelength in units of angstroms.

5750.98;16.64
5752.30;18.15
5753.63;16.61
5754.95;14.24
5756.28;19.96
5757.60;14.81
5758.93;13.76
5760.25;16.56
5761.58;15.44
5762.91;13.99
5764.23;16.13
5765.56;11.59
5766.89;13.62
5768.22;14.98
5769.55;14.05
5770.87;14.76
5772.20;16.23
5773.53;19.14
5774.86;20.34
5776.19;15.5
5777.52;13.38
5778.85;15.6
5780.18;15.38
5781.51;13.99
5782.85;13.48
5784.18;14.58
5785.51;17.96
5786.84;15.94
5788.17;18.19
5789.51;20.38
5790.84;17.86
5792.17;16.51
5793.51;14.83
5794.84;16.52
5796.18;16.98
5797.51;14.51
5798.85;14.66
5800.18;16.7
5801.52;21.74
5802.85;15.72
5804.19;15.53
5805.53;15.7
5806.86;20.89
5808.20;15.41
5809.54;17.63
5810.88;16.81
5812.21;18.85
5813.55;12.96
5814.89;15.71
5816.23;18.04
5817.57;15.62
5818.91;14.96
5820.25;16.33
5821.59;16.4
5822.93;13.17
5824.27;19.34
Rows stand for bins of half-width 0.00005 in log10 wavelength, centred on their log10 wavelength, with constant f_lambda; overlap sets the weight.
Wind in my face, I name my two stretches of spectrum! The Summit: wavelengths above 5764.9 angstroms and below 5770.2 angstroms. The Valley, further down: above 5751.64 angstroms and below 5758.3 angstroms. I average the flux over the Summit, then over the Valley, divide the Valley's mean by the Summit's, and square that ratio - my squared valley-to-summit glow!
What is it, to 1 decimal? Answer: 1.5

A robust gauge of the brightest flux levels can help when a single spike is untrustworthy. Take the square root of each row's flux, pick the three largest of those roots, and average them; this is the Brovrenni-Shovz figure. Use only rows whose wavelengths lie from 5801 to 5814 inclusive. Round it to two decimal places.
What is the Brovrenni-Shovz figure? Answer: 4.52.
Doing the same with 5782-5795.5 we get 4.34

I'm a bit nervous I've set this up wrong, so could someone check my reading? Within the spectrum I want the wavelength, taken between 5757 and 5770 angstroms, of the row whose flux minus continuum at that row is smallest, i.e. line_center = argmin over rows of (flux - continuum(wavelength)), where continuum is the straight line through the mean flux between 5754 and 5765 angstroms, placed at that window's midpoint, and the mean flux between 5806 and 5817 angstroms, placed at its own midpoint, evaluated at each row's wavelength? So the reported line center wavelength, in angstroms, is 5765.56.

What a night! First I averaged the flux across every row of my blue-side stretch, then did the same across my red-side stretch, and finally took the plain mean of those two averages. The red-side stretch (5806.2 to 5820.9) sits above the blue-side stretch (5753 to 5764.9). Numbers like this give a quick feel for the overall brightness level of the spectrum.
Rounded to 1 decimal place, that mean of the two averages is 16.2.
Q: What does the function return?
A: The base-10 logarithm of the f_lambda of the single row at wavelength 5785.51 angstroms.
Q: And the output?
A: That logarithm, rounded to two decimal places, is 1.25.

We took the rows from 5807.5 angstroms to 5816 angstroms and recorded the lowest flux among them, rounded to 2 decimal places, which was 12.96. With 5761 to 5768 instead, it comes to 11.59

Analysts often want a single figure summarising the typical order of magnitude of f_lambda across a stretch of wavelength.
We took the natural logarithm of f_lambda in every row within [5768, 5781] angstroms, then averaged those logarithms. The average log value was 2.76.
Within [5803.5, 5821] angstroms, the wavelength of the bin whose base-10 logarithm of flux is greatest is 5806.86 angstroms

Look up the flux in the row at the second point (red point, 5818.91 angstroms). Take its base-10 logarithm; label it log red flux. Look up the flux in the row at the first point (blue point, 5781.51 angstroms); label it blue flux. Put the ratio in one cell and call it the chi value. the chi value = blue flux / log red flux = 11.9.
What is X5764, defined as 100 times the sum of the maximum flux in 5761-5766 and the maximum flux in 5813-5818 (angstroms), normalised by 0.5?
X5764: 6834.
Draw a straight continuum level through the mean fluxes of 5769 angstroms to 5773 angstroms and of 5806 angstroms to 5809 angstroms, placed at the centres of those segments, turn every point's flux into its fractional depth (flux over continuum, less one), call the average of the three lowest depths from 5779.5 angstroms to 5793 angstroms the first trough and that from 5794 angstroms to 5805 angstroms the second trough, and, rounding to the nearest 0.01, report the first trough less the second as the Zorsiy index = 0.02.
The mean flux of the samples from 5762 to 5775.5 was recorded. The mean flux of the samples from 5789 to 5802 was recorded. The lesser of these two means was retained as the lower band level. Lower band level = 15.5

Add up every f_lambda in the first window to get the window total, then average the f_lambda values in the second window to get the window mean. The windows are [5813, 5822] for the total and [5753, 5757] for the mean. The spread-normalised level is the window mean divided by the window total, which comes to 0.15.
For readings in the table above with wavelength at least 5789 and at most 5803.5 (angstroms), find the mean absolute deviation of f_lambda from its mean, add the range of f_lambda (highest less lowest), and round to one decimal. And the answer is 8.9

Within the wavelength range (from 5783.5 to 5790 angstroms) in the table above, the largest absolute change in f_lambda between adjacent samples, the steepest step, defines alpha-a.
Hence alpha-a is 3.4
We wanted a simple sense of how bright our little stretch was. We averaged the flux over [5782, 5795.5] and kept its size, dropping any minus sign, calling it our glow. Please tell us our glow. 16.6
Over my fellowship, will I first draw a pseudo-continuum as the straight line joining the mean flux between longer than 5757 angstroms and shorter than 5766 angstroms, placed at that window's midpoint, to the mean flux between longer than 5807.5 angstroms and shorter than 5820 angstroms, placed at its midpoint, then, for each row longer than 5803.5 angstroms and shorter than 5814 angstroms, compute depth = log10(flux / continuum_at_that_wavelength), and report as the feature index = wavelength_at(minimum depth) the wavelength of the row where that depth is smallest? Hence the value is 5813.55 angstroms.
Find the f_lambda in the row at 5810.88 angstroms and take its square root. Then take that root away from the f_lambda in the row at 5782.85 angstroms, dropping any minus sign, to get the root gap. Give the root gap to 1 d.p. 9.4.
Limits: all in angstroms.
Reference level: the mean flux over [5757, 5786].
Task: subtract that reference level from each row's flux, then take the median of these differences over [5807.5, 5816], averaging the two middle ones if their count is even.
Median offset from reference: 1.0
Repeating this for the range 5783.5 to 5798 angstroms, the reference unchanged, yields 1.3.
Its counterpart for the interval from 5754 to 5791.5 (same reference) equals 0.2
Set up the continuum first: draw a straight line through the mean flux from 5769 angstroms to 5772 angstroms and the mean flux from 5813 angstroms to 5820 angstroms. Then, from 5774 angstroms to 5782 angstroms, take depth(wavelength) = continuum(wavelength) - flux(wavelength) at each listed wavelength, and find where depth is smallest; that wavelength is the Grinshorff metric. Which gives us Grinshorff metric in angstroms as 5774.86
